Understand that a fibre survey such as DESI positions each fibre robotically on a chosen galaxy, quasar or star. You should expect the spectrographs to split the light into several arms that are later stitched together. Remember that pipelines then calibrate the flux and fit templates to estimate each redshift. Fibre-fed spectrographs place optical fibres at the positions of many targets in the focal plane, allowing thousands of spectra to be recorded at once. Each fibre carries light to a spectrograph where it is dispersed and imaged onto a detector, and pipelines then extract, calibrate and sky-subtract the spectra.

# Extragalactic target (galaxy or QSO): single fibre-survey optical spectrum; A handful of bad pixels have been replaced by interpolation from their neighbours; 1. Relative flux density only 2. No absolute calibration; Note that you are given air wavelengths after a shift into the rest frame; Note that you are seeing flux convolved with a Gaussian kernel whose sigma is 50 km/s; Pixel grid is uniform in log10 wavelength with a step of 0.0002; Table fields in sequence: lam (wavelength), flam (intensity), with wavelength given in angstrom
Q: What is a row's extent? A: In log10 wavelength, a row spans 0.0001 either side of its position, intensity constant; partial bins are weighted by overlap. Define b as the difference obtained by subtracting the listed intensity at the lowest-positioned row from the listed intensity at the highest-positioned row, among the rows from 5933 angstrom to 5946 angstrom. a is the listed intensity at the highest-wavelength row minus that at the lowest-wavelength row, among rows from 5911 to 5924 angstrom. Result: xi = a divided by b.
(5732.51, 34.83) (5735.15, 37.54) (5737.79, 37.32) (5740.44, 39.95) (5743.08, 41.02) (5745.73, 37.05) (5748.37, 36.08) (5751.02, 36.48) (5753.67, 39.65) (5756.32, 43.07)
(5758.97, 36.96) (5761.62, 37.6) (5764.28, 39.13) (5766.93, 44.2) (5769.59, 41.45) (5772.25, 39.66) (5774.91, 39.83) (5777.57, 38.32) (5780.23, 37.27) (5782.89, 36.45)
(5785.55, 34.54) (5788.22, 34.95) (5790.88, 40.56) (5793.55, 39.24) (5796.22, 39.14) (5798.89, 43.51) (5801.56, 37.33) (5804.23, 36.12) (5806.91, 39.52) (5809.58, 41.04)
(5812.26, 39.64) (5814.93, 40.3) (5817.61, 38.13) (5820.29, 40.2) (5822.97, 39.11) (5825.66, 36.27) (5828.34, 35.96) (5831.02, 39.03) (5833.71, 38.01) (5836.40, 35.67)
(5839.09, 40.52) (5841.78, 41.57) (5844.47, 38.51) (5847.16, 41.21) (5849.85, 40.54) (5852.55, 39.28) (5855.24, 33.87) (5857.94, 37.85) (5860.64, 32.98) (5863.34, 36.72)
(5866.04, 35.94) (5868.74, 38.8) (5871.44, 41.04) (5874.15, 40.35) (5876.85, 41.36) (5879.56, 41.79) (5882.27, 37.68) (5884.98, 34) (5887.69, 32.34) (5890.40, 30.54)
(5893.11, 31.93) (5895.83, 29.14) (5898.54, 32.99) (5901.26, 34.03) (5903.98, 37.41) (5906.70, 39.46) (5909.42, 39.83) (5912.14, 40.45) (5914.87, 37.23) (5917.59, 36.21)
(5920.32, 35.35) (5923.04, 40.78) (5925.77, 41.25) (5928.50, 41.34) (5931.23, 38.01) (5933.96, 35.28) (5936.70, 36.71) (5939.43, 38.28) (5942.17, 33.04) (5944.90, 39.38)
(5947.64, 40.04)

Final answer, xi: 0.08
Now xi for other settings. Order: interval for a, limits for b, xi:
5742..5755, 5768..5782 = 0.33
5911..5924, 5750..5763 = 0.29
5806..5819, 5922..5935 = 0.25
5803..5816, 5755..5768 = 3.70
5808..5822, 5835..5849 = -0.15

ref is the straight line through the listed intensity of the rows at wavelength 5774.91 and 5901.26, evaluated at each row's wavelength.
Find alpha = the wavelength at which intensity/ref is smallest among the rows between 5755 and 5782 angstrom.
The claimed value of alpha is 5758.97 angstrom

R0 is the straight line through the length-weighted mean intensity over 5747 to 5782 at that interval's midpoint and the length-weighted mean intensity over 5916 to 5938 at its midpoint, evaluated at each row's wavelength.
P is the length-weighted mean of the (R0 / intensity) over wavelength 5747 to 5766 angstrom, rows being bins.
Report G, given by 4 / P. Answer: 3.914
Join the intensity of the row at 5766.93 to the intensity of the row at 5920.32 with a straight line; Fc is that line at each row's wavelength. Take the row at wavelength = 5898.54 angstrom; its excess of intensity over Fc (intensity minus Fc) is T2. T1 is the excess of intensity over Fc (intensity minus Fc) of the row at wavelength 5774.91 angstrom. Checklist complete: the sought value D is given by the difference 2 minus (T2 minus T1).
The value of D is 2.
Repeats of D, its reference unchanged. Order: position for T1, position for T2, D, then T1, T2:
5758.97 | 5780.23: 0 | -8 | -6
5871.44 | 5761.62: 12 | 3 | -7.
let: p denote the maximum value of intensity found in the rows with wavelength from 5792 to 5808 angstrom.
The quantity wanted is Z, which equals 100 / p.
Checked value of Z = 2.30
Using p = 43.51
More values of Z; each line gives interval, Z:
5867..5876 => 2.44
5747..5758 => 2.32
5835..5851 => 2.41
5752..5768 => 2.26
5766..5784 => 2.26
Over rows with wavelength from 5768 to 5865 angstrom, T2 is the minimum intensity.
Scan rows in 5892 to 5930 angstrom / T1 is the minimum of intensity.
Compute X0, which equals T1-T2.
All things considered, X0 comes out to -3.8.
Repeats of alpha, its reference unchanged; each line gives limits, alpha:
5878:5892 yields 5890.40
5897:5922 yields 5898.54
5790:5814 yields 5804.23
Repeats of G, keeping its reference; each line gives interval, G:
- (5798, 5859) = 3.992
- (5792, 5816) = 4.054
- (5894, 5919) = 3.751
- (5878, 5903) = 3.503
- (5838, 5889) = 3.942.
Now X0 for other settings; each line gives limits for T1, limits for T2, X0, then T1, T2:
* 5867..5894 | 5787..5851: -4.4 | 30.54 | 34.95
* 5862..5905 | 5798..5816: -7.0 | 29.14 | 36.12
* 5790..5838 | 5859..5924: 6.5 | 35.67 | 29.14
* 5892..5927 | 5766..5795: -5.4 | 29.14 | 34.54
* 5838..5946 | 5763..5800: -5.4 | 29.14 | 34.54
